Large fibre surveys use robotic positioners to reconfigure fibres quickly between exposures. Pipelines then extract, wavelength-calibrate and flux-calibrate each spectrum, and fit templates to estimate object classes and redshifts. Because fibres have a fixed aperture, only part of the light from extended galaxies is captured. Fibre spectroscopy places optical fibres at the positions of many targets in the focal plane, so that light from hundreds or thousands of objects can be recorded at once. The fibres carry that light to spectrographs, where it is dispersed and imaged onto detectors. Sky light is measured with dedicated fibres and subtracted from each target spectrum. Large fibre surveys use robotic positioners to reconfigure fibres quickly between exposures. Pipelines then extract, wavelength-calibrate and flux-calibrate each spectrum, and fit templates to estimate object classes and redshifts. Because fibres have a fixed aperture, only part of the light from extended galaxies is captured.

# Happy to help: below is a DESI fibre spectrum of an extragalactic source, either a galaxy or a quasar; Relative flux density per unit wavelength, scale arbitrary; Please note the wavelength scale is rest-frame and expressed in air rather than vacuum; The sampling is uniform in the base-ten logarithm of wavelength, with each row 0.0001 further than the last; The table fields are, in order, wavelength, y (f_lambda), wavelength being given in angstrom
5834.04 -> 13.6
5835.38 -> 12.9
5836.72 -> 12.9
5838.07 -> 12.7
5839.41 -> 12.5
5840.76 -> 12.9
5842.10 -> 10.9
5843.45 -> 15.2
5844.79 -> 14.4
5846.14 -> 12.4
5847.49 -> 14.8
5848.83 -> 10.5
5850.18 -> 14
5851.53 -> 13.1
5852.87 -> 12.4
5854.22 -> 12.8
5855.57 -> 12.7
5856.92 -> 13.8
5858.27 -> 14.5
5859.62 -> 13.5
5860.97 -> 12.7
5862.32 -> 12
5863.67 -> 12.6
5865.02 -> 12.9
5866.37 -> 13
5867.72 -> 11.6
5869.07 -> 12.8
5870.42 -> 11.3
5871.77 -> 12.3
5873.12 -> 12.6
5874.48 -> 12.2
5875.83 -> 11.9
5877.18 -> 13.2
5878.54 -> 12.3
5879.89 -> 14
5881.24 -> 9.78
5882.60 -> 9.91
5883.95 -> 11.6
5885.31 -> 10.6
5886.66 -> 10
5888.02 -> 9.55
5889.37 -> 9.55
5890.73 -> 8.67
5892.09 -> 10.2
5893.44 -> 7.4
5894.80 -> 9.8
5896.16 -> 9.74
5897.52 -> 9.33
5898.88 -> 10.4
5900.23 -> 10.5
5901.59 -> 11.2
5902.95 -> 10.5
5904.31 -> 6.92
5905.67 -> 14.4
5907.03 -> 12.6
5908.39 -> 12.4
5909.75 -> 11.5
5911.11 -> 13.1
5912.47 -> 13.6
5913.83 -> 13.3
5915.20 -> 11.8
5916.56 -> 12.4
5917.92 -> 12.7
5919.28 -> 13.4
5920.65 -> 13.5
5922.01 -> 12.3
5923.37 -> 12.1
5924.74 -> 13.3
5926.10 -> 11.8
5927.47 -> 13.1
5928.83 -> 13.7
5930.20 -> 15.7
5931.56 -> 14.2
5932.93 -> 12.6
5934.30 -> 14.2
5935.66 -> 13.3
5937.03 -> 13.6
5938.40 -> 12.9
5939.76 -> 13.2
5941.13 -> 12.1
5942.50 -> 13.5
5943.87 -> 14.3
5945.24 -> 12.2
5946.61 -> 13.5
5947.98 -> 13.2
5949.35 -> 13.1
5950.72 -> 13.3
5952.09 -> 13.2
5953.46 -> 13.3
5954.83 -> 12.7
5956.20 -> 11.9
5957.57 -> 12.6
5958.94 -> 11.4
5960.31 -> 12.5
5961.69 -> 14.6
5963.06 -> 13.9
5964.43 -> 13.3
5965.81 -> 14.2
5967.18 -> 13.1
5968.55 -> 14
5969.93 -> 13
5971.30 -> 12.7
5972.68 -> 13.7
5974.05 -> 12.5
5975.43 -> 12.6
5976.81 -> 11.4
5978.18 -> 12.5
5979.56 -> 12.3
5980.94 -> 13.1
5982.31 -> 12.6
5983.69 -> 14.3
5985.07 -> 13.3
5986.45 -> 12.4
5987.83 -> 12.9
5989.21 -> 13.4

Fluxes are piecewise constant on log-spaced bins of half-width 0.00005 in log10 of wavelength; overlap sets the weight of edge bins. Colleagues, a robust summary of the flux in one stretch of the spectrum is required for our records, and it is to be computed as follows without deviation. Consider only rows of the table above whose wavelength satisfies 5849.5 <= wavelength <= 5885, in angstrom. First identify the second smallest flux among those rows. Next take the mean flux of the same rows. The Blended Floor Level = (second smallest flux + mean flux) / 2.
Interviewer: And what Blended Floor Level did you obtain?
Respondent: 11.2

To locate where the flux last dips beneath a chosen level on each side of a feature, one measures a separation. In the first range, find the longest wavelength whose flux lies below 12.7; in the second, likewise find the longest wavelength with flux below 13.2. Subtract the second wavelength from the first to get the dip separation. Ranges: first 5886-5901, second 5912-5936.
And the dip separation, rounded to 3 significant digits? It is -32.7 angstrom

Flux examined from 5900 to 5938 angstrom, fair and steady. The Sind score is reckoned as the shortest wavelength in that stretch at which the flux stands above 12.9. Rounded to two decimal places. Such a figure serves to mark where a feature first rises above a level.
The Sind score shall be 5905.67 angstrom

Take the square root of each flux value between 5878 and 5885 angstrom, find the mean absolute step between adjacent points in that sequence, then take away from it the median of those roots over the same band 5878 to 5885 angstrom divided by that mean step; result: -12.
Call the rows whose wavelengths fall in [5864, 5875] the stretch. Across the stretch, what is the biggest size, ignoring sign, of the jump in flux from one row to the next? 1.5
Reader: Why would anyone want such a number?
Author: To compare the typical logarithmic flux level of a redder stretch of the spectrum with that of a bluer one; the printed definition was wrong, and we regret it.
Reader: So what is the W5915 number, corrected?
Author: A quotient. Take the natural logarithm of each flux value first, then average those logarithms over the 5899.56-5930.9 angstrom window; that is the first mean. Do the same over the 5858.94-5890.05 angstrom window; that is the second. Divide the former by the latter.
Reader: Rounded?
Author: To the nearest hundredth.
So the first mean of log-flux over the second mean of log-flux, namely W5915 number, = 1.02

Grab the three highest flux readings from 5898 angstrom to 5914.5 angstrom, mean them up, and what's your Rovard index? 13.8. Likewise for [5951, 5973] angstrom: 14.3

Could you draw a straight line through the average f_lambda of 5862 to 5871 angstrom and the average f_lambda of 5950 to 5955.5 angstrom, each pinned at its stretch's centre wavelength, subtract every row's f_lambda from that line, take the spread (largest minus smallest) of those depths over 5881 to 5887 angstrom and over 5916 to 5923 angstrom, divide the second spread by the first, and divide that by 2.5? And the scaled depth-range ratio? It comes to 0.27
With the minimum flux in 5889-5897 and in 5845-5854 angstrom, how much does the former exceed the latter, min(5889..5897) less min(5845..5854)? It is -3.1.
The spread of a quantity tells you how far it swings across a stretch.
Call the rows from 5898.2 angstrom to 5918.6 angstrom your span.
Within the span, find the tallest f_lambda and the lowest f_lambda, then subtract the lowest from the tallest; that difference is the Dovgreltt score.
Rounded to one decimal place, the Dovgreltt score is 7.5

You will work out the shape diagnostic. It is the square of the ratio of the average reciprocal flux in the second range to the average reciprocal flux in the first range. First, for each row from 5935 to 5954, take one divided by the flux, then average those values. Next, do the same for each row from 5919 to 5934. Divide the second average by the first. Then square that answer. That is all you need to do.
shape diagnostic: 1.0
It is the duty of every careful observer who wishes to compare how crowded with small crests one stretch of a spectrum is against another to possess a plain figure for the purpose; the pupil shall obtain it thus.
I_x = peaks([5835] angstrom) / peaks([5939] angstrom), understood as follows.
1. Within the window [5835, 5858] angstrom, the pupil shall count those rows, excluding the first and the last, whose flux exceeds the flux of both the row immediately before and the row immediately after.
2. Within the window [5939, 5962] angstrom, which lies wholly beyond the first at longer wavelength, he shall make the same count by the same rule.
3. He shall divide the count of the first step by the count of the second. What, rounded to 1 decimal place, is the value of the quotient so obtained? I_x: 1.0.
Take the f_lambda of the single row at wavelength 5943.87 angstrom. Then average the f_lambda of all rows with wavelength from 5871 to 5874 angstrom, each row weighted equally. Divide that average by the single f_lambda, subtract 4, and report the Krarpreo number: -3.13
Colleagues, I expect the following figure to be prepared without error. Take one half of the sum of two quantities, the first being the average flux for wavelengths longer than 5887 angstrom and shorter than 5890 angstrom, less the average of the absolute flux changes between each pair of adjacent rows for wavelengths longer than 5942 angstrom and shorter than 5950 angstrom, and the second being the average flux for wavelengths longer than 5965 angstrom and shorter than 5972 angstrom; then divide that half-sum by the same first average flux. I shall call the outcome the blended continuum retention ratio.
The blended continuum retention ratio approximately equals 1.15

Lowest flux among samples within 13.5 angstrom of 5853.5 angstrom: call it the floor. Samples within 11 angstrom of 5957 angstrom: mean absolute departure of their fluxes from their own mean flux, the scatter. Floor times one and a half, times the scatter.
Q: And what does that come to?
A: 8.8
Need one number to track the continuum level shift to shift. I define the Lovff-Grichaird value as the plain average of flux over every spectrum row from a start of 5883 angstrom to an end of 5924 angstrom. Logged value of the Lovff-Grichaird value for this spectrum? 11.2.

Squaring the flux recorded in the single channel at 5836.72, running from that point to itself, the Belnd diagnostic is 166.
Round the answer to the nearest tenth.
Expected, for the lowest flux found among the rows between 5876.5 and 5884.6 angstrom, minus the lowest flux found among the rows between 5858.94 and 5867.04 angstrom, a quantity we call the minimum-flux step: -2.2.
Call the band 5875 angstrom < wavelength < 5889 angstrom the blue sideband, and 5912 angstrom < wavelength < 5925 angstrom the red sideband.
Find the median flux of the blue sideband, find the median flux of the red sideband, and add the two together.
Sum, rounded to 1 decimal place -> 24.1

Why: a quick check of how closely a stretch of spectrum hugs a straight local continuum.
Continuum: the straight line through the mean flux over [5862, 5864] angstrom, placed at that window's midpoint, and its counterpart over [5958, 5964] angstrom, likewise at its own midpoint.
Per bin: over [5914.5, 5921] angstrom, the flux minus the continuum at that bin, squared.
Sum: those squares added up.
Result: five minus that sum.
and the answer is 3.1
